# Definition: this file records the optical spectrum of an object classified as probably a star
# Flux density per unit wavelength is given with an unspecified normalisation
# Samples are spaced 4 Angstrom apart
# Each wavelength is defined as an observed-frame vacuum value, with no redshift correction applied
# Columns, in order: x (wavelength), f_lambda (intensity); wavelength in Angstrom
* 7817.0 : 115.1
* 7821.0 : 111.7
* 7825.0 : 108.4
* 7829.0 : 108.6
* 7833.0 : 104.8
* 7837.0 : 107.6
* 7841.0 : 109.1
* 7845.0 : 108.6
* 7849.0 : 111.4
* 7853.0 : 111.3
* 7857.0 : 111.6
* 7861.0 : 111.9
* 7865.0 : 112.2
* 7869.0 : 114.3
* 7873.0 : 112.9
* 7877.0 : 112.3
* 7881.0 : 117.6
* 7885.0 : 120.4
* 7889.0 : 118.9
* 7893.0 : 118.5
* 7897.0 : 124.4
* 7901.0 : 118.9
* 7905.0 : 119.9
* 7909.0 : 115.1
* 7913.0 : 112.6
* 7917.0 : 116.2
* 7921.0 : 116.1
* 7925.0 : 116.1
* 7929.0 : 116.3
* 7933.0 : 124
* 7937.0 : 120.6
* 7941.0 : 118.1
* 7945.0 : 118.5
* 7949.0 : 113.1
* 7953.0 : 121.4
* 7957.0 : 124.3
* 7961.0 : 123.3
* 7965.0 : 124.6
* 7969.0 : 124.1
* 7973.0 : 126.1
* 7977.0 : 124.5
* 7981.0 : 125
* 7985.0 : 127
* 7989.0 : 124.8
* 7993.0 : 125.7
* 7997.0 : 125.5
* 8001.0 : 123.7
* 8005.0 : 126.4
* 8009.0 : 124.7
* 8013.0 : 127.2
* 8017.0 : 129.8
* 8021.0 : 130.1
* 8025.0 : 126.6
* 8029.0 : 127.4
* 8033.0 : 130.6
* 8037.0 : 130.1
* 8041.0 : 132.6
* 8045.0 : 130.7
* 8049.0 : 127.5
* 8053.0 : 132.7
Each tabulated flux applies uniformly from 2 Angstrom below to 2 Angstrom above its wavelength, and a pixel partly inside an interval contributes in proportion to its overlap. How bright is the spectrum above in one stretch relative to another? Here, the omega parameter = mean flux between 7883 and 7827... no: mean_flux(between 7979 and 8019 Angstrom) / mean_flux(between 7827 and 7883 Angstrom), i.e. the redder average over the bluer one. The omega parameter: 1.13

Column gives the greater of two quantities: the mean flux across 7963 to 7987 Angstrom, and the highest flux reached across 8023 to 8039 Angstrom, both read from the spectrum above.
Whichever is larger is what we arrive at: 130.6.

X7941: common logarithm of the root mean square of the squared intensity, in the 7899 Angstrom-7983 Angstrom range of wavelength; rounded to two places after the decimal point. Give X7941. 4.16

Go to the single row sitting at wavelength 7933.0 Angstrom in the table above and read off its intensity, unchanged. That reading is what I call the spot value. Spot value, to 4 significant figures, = 124.0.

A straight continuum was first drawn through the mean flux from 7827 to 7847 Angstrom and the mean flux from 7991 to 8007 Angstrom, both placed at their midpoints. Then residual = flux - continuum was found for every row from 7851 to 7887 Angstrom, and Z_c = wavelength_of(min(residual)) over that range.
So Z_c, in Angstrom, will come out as 7877.0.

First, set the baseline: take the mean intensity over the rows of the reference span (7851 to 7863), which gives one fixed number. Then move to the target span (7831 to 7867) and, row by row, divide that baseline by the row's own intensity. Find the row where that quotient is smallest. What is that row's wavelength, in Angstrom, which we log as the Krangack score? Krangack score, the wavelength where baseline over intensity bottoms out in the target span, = 7865.0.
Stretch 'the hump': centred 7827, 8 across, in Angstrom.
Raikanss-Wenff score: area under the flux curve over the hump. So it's 868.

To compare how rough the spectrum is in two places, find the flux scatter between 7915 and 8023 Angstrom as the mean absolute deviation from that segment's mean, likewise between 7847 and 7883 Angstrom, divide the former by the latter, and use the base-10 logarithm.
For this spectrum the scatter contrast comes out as 0.42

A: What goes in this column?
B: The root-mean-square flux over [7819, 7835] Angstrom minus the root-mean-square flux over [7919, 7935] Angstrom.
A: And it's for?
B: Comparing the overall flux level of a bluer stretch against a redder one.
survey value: -10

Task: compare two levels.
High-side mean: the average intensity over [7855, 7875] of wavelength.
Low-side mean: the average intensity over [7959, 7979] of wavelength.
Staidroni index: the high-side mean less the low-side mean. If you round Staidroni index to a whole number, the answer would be -12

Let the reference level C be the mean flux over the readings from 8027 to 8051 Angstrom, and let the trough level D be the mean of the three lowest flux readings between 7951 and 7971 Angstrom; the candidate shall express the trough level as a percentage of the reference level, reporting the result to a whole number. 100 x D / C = 95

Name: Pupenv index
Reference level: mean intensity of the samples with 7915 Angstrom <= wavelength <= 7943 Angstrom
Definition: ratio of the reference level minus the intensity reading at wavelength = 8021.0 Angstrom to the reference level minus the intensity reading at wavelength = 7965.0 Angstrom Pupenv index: 1.9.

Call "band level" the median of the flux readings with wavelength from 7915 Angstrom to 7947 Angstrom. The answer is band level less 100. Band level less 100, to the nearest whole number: 17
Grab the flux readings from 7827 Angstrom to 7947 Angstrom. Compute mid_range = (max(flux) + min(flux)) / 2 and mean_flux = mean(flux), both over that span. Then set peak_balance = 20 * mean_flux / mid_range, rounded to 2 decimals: 20.06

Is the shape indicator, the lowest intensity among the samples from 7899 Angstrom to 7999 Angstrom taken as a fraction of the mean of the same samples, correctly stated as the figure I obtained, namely 0.932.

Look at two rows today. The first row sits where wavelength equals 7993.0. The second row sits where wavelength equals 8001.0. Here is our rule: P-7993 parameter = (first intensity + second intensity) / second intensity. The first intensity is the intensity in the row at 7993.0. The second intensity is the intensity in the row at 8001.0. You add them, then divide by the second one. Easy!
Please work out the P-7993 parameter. 2.02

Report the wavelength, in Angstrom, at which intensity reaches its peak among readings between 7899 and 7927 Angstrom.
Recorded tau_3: 7905.0 Angstrom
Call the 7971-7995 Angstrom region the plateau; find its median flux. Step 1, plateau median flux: 125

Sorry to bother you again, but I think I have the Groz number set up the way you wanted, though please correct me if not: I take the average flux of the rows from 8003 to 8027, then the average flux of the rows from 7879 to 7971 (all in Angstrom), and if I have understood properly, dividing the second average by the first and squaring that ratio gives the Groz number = 0.88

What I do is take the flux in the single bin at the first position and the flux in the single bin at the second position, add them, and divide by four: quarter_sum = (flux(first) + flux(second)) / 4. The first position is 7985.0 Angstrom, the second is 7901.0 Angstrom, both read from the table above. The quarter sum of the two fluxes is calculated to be 61.5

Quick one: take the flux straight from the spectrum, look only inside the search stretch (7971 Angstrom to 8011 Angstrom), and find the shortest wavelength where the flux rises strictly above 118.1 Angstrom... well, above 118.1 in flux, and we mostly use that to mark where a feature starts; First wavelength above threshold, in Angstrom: 7973.0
